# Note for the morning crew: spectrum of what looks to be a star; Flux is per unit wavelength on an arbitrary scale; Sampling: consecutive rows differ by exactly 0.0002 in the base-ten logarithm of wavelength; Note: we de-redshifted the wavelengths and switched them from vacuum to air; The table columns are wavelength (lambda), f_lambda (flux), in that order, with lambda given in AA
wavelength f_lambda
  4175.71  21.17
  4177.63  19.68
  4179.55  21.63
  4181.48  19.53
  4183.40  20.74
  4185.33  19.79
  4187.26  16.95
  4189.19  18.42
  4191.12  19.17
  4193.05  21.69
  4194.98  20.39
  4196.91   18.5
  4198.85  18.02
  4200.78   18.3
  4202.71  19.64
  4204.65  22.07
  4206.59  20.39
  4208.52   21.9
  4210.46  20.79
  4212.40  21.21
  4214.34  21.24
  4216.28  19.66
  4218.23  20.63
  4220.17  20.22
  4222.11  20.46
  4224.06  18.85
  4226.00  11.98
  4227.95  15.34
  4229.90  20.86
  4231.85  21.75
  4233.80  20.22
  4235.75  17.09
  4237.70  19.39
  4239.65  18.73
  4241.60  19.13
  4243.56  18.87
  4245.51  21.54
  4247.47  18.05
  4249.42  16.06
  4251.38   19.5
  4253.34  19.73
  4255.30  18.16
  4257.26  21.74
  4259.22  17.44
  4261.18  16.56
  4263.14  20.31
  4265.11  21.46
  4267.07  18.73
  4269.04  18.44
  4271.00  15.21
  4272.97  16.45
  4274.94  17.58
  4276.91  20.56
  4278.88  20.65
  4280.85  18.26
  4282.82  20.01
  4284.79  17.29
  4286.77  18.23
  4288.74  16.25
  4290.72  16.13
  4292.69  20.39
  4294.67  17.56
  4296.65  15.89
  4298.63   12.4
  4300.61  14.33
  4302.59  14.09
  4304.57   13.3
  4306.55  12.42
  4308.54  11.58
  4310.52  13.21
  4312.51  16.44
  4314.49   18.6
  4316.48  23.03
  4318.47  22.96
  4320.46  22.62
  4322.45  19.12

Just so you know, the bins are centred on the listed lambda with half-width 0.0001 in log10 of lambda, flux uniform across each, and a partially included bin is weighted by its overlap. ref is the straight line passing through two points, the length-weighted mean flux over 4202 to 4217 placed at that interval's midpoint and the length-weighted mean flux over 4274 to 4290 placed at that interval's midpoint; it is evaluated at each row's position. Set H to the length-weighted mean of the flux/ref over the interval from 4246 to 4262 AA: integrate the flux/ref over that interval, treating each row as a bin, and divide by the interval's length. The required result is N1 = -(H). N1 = -0.951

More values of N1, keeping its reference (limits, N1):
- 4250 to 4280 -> -0.983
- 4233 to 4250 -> -0.948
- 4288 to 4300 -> -0.900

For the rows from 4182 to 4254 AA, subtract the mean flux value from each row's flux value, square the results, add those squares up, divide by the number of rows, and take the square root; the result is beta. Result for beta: 2.0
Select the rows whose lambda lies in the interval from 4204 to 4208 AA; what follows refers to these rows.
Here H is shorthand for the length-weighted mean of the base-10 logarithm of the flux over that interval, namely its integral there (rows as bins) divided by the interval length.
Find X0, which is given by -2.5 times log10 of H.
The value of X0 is -0.31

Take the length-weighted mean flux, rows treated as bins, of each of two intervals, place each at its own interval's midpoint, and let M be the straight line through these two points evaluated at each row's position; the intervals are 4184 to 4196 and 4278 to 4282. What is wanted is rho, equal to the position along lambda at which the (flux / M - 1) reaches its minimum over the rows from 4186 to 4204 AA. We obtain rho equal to 4187.26 AA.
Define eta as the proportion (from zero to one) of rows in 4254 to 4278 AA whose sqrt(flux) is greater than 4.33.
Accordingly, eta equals 0.3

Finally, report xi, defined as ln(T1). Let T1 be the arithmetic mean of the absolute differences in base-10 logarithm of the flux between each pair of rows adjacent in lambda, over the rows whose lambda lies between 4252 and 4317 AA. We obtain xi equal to -2.98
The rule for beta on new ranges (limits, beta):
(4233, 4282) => 1.7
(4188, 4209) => 1.5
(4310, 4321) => 3.7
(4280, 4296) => 1.5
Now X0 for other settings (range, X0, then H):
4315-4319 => -0.33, 1.35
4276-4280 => -0.30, 1.31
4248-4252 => -0.24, 1.25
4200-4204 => -0.27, 1.28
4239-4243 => -0.26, 1.28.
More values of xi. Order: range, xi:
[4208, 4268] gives -3.02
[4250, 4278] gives -3.03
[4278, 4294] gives -3.04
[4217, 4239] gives -2.71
